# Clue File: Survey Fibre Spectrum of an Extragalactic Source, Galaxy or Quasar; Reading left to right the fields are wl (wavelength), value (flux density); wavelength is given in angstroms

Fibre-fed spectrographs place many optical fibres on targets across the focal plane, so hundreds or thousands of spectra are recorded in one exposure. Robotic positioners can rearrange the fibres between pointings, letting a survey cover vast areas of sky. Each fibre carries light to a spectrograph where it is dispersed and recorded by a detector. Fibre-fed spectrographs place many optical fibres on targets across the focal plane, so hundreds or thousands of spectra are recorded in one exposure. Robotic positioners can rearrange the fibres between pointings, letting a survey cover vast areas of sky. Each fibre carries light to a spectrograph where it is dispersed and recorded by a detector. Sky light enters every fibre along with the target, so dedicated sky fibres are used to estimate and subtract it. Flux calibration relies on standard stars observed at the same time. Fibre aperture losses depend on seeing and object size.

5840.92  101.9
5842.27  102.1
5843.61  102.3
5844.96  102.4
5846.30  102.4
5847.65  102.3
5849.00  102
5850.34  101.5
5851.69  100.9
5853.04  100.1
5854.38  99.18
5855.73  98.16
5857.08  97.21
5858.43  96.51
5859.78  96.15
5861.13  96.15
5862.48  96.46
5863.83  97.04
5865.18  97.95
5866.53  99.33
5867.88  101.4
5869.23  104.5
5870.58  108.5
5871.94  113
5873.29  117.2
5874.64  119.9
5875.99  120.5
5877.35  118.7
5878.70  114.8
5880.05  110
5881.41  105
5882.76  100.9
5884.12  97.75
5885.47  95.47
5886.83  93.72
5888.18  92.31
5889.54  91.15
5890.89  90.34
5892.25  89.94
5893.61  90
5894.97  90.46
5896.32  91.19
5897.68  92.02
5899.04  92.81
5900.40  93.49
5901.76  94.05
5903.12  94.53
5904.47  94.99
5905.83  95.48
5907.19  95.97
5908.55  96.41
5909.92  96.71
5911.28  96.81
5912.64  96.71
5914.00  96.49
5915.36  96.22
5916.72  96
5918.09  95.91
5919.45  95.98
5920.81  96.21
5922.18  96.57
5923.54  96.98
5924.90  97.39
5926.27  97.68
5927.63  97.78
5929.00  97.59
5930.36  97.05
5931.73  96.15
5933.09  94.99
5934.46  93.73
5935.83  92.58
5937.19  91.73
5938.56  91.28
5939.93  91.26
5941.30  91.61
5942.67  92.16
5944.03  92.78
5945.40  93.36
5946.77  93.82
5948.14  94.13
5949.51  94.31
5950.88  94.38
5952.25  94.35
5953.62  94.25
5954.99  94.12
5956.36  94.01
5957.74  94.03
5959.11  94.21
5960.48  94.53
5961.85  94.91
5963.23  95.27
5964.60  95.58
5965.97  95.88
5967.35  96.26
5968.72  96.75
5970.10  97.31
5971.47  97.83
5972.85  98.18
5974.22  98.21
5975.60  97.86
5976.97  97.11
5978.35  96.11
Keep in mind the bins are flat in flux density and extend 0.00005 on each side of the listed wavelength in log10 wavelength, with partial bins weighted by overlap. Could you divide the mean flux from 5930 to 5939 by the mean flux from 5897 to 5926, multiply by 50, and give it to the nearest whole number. 49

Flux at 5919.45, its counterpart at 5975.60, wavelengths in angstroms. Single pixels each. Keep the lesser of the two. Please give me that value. 96.0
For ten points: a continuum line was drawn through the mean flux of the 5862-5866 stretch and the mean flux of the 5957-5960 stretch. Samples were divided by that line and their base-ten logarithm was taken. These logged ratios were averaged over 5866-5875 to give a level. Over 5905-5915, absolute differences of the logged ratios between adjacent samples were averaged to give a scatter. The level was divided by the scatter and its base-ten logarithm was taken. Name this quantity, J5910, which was 1.6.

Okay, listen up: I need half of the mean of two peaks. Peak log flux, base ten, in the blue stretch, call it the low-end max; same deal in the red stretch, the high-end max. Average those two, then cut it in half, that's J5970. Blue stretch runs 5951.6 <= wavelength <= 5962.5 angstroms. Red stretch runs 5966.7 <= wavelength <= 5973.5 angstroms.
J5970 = 0.99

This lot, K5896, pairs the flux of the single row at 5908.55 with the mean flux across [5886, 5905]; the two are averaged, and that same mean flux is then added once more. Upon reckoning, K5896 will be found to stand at 187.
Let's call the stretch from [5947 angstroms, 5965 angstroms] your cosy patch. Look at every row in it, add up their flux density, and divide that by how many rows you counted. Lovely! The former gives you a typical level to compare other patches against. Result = 94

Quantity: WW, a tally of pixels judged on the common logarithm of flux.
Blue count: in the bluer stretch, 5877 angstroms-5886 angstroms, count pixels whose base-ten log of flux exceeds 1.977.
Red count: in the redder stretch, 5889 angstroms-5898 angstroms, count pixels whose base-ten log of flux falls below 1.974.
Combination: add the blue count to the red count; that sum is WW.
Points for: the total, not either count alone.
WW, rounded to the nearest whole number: 14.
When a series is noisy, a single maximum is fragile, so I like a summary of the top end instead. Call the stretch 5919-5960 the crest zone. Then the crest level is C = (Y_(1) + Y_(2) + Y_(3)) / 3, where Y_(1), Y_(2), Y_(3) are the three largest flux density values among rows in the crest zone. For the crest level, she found 98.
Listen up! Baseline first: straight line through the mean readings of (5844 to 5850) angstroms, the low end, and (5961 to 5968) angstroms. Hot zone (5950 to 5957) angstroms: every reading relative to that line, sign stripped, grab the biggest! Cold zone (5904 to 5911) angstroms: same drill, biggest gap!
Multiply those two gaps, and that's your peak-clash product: 8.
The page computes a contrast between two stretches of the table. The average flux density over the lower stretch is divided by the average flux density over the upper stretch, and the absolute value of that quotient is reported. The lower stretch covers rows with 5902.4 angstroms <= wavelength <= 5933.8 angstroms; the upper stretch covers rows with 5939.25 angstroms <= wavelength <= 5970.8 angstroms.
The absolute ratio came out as 1.02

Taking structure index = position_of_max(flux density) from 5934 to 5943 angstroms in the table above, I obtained 5934.46 angstroms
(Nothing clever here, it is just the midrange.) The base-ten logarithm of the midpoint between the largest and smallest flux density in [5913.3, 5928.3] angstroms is 1.99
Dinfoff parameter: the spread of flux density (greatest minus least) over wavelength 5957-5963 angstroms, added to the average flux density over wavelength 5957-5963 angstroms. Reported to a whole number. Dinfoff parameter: 95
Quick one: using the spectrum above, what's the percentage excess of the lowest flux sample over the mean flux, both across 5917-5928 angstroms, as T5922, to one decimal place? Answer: -0.9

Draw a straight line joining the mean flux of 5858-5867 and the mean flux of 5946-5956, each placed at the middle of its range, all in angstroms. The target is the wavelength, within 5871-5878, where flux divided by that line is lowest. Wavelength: 5871.94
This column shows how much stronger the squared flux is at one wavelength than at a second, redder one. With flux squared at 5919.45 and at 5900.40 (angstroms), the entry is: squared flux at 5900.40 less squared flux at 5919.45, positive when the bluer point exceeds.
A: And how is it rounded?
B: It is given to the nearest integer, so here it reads -472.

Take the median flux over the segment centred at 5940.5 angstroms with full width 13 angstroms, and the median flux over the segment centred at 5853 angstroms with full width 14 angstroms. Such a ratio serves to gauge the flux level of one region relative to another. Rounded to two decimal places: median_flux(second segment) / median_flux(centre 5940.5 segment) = 1.08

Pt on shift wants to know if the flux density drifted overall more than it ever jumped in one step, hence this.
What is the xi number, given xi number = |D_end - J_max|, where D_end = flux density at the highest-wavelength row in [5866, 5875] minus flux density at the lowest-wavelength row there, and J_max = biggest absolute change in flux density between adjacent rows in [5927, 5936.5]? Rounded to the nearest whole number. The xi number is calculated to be 19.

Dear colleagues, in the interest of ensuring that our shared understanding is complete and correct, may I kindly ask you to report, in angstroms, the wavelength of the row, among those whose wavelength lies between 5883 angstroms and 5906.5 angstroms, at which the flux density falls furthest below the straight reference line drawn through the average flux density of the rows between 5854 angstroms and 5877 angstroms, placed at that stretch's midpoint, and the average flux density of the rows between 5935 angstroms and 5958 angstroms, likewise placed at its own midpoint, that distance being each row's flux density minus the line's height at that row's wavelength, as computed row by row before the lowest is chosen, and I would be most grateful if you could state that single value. 5892.25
